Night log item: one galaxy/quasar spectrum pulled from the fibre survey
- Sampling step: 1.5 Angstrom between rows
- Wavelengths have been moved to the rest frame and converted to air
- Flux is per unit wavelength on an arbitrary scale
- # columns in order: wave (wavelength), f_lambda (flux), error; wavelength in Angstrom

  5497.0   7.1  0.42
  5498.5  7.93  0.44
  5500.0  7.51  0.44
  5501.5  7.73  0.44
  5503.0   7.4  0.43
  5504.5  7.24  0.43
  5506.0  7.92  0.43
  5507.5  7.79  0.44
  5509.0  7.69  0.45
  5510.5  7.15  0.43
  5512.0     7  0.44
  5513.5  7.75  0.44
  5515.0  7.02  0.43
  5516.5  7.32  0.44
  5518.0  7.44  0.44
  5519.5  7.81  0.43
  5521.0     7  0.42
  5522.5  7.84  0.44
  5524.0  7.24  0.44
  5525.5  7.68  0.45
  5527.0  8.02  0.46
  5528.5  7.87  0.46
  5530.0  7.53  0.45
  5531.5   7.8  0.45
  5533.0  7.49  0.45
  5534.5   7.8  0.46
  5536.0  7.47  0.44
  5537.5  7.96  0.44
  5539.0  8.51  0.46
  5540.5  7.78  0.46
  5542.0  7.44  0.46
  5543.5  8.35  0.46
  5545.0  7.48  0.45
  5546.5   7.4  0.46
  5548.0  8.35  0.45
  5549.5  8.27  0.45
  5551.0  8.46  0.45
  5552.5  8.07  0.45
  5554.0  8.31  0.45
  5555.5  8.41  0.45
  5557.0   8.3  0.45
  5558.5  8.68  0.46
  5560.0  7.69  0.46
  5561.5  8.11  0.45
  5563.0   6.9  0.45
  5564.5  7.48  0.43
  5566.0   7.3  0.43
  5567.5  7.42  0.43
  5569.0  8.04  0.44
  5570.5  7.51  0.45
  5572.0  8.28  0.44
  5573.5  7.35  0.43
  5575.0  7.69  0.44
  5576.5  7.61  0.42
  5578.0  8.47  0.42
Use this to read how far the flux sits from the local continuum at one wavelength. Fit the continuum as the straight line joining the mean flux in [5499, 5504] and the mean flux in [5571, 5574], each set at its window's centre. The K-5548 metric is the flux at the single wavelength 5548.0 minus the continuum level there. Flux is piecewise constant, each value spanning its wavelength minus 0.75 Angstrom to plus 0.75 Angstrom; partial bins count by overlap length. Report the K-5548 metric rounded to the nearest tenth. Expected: 0.6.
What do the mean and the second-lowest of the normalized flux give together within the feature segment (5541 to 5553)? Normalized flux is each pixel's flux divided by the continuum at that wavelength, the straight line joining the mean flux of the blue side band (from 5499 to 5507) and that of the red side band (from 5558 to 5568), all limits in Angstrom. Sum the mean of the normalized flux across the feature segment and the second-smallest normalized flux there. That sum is 2.02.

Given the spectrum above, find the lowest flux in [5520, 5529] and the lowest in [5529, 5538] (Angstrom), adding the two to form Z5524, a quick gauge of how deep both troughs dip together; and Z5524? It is 14.5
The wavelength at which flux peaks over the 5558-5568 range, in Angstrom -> 5558.5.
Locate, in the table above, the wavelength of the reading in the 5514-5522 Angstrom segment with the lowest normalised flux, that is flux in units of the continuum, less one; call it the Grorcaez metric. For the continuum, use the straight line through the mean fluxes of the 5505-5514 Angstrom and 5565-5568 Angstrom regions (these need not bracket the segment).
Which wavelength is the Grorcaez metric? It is 5521.0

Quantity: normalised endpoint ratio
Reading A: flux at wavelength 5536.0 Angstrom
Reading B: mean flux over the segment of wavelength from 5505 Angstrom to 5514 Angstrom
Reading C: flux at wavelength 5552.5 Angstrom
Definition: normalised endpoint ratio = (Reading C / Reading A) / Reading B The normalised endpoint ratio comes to 0.143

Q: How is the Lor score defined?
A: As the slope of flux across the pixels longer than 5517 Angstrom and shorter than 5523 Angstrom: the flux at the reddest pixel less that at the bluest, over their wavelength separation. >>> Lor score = 0.09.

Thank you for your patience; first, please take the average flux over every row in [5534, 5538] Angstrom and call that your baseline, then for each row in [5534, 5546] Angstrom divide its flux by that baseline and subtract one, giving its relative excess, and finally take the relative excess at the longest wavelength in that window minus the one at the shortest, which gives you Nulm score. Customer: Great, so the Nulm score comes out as -0.04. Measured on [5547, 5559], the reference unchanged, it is 0.04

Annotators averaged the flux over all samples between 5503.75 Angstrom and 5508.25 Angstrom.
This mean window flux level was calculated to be 7.65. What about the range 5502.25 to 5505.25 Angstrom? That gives 7.32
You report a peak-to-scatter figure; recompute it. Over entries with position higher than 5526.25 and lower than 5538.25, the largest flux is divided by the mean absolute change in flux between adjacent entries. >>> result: 26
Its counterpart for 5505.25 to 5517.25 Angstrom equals 21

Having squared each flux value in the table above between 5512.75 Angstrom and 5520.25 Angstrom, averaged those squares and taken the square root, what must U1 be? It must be 7.47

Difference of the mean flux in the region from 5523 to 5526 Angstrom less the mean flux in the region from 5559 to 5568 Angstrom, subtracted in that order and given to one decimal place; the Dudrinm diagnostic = 0.0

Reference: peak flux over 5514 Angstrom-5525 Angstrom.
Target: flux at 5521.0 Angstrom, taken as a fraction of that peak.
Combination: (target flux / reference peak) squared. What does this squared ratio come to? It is 0.80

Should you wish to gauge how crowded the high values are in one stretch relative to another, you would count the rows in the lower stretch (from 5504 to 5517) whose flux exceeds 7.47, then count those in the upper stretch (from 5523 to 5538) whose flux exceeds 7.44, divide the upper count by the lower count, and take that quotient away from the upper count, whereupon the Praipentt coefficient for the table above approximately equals 6.75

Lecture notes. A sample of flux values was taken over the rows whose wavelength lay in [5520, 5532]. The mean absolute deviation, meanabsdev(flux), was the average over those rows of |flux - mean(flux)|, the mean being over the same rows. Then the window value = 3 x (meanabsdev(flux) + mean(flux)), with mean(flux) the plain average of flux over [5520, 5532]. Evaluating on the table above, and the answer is 23.69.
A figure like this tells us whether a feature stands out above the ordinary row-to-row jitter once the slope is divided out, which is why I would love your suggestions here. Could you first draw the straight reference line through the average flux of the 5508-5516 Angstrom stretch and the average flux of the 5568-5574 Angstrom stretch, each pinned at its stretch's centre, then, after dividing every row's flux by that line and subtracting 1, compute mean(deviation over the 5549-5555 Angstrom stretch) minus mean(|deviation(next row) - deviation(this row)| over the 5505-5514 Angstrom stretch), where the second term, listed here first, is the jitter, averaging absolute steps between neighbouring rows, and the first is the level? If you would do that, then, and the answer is 0.04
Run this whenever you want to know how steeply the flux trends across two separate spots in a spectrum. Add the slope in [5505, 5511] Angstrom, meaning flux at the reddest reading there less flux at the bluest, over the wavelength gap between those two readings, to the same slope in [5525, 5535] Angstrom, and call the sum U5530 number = -0.16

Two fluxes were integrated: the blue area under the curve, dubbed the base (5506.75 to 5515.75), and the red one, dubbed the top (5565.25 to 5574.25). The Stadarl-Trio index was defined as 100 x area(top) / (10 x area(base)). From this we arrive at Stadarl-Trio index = 10.3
